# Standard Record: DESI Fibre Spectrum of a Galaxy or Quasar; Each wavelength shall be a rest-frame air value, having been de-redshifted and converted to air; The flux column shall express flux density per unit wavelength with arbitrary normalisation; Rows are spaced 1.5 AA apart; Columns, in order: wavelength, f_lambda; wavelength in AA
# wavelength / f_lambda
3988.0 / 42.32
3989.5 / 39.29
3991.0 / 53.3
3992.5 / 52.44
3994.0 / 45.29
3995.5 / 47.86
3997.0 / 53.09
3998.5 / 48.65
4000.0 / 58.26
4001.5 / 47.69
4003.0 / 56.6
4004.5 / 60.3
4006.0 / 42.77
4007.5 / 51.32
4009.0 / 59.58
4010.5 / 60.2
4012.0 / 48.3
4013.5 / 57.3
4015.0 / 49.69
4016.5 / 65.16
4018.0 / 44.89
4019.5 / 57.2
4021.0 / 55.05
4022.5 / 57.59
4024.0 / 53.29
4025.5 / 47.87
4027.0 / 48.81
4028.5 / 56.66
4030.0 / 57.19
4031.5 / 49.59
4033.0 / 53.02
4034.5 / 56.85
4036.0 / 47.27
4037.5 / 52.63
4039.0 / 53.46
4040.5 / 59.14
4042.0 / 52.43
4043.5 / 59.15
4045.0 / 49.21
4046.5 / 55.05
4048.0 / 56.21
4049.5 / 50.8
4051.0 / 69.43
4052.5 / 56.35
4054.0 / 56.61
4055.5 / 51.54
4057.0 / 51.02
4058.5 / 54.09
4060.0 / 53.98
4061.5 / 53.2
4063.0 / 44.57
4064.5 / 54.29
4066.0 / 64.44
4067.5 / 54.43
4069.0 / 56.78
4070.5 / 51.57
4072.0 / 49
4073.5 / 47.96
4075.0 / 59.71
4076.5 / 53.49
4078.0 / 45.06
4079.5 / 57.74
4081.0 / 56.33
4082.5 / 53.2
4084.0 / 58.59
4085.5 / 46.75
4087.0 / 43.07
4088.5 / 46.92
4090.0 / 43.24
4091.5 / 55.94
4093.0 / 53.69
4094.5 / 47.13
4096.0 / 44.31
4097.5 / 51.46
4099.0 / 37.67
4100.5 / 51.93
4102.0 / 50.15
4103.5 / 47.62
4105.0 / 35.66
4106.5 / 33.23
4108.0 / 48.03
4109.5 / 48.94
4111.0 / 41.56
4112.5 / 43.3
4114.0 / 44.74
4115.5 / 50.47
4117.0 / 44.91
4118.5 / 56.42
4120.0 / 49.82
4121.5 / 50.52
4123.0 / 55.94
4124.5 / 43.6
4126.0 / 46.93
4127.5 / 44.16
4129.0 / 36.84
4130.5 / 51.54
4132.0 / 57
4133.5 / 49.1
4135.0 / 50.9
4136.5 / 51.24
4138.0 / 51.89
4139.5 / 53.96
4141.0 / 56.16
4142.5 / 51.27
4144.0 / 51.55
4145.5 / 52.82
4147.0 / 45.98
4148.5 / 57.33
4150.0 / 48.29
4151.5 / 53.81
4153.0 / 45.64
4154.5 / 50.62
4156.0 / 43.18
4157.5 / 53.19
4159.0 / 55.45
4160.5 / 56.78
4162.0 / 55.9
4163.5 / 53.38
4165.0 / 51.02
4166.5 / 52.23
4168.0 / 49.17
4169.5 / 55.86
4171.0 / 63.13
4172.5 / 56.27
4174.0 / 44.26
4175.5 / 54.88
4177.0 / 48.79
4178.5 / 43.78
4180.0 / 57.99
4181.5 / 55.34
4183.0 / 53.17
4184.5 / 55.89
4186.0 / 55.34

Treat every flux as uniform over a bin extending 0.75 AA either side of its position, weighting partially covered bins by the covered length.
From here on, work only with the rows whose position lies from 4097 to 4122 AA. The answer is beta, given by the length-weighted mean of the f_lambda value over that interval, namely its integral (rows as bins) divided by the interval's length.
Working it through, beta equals 46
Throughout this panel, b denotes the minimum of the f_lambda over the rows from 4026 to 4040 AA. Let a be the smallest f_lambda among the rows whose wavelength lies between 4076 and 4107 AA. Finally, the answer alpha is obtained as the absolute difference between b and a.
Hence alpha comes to 14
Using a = 33.23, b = 47.27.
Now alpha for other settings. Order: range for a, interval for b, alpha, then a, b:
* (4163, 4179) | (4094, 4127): 11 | 43.78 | 33.23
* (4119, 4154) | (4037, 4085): 8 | 36.84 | 44.57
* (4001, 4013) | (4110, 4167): 6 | 42.77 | 36.84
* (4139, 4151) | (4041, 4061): 3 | 45.98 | 49.21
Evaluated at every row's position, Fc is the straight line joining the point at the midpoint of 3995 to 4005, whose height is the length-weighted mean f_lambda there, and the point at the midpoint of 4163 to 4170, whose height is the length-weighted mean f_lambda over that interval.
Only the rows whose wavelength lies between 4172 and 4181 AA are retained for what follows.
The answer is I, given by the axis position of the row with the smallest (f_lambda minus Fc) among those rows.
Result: 4178.5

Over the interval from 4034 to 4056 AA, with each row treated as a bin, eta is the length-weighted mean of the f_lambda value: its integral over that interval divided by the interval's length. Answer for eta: 55.1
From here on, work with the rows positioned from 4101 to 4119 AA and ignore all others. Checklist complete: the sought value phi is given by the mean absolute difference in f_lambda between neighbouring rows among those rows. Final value 6.0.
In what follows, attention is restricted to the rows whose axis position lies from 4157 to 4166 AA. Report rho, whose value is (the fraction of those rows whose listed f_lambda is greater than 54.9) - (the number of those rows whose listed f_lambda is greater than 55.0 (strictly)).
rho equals -2.5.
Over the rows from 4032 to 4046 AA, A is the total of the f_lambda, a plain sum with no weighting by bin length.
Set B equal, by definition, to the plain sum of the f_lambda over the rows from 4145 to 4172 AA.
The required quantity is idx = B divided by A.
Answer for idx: 2.0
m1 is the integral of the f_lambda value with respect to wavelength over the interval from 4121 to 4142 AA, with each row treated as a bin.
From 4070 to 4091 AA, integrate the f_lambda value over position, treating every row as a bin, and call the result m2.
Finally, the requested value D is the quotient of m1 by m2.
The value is 0.98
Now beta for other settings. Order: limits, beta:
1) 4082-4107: 47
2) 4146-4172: 52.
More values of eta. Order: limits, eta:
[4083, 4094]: 49.8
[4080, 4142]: 48.5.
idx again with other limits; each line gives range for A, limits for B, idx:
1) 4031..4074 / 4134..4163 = 0.6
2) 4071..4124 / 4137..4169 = 0.6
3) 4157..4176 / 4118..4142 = 1.1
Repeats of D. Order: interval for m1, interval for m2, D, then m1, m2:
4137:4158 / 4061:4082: 0.96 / 1073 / 1123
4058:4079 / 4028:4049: 0.98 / 1115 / 1135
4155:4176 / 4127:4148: 1.05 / 1116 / 1060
